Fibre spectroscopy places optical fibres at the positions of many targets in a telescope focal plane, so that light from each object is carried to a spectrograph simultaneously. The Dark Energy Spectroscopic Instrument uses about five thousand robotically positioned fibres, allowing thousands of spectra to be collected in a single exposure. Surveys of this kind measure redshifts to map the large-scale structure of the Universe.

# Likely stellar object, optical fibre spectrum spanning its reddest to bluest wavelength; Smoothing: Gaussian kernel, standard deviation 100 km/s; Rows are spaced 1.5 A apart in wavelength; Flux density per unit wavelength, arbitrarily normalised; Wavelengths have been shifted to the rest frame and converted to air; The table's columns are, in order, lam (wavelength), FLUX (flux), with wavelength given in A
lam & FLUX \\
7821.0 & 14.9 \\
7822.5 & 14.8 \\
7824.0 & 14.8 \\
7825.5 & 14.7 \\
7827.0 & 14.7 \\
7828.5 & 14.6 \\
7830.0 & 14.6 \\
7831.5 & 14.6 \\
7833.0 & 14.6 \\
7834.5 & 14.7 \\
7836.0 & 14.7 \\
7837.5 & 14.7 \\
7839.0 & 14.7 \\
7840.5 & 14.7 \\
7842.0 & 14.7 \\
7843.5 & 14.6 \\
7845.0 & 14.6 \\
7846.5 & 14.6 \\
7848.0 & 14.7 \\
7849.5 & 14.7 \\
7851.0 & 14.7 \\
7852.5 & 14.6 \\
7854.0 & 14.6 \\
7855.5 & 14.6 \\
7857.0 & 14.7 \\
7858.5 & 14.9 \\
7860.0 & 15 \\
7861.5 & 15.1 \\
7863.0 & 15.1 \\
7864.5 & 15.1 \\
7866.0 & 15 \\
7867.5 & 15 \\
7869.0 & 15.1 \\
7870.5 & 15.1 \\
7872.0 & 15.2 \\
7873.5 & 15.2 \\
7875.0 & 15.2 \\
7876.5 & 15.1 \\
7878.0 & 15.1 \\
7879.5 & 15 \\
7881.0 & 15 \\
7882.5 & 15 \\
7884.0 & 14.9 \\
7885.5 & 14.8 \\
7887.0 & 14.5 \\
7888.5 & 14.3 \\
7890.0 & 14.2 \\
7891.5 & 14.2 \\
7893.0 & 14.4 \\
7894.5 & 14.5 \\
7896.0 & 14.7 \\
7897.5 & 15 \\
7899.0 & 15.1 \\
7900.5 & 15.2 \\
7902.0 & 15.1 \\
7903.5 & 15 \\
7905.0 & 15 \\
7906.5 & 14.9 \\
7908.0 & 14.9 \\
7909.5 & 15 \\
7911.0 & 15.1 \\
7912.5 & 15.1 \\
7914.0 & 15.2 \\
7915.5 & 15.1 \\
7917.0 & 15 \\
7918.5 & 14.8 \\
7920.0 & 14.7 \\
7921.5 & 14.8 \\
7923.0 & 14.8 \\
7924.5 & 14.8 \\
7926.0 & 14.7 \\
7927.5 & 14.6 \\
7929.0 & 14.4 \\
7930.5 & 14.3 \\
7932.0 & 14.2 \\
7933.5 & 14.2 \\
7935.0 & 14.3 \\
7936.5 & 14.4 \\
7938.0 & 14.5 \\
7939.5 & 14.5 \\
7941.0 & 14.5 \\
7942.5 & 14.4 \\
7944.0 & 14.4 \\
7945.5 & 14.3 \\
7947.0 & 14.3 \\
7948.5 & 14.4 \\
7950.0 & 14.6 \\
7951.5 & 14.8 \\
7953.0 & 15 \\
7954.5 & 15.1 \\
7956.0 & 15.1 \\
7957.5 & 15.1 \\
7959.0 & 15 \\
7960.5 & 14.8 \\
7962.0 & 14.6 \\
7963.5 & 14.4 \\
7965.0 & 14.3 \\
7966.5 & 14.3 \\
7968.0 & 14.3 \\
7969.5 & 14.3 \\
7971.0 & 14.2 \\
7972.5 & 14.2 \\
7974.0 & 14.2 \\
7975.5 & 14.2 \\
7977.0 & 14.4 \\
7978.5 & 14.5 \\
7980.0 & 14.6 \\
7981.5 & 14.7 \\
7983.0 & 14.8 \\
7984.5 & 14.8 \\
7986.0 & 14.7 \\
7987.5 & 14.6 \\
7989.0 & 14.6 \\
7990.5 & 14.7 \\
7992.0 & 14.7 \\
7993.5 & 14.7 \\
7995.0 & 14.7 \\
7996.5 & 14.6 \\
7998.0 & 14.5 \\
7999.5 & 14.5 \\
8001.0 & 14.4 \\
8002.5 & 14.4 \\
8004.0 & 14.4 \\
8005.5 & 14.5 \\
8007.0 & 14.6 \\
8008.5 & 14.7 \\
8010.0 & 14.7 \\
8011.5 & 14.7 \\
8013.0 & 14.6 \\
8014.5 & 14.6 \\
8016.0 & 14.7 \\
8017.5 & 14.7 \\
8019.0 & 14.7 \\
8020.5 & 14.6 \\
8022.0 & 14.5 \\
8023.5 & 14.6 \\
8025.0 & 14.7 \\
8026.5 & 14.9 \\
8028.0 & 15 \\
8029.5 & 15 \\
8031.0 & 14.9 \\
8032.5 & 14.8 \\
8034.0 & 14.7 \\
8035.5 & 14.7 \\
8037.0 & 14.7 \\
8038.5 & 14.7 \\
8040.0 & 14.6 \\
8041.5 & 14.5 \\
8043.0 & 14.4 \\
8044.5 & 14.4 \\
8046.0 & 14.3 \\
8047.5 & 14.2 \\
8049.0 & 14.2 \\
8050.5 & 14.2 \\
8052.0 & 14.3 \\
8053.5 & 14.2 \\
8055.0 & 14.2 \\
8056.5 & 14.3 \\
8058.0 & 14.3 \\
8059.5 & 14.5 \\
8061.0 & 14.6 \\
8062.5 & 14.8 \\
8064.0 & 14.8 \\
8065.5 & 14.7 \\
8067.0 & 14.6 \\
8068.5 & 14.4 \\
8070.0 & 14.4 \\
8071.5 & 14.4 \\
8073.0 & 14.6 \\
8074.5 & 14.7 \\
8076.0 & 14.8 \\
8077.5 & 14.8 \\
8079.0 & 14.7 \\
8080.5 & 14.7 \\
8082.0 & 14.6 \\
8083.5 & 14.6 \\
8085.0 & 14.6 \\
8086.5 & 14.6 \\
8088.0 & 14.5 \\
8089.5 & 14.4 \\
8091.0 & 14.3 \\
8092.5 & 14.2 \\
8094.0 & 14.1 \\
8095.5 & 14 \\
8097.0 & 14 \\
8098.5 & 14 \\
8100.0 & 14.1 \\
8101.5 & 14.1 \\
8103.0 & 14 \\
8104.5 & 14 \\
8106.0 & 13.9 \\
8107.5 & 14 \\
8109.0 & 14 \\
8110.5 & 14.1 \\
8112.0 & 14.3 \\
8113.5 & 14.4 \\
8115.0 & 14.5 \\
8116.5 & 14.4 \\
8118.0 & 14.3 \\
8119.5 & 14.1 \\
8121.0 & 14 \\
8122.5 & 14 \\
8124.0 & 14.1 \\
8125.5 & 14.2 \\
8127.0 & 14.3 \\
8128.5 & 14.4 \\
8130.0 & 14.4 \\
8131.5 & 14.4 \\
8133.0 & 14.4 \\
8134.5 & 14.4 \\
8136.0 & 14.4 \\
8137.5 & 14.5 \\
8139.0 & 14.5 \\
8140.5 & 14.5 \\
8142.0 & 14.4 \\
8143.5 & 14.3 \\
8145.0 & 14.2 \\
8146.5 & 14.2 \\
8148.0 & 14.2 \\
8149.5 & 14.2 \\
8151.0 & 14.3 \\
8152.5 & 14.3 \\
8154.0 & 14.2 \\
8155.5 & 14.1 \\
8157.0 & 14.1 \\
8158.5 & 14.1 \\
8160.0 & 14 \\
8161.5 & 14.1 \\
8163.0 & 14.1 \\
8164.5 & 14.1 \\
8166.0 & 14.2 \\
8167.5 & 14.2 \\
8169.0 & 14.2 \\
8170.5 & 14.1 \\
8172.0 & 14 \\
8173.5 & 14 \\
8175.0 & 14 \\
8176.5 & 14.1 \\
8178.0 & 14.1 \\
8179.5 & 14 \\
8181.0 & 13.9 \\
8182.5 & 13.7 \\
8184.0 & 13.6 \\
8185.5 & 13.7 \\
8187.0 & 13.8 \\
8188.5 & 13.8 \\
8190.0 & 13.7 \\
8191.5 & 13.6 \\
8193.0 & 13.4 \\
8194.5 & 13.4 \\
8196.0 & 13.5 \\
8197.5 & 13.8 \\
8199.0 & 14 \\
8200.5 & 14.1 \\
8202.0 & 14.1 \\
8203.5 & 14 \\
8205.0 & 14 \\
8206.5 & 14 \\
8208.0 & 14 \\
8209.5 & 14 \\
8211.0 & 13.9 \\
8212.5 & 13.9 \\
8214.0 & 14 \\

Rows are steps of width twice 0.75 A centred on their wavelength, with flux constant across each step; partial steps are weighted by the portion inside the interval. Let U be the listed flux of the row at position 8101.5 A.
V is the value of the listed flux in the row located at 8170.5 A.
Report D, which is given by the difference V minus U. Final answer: 0.00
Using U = 14.1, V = 14.1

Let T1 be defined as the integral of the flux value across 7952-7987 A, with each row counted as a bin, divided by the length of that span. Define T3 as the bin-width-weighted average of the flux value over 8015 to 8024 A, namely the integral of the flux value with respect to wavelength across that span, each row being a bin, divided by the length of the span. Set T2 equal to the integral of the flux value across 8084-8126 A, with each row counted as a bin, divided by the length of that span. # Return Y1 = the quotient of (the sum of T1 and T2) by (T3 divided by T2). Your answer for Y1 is 27.9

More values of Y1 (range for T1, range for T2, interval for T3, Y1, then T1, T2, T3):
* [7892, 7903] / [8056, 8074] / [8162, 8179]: 30.3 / 14.8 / 14.5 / 14.10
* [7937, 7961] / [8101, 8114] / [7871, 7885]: 26.9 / 14.7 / 14.1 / 15.07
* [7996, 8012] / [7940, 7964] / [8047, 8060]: 30.1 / 14.5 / 14.7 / 14.26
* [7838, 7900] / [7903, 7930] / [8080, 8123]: 31.0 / 14.8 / 14.9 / 14.23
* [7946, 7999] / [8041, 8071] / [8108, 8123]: 29.4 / 14.6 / 14.4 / 14.21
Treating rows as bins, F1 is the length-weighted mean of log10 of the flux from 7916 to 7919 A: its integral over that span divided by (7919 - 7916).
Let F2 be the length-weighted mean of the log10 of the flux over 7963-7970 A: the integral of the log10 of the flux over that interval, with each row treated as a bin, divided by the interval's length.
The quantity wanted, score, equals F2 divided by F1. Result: 0.985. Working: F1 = 1.17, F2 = 1.16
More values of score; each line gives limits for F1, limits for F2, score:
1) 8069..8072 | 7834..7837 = 1.008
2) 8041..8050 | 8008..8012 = 1.010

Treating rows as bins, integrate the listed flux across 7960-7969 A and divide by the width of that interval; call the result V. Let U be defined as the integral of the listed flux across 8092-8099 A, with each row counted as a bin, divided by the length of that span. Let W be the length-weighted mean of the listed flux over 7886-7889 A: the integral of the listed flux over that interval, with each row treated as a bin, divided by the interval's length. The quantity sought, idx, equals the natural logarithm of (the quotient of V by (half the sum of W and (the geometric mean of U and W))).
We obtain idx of 0.006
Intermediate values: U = 14.1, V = 14.4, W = 14.4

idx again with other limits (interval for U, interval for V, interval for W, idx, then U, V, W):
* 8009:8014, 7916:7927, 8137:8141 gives 0.018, 14.7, 14.8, 14.5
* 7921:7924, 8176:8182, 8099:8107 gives -0.014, 14.8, 14.0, 14.0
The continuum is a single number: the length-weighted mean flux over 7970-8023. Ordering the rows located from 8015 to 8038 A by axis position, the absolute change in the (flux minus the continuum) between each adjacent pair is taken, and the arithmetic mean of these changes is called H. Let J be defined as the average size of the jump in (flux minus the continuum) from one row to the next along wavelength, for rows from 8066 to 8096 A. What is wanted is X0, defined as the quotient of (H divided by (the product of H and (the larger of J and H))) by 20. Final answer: 0.68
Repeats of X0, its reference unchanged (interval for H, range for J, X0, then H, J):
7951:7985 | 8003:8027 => 0.61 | 0.082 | 0.073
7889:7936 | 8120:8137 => 0.52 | 0.097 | 0.040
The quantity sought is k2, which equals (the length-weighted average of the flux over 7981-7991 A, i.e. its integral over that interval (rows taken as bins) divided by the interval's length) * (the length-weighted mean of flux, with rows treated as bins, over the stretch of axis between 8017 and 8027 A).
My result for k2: 216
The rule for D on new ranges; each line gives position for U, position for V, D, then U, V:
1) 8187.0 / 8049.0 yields 0.40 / 13.8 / 14.2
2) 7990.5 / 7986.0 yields 0.00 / 14.7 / 14.7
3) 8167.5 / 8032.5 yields 0.60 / 14.2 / 14.8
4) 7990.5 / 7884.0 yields 0.20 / 14.7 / 14.9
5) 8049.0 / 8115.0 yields 0.30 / 14.2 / 14.5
